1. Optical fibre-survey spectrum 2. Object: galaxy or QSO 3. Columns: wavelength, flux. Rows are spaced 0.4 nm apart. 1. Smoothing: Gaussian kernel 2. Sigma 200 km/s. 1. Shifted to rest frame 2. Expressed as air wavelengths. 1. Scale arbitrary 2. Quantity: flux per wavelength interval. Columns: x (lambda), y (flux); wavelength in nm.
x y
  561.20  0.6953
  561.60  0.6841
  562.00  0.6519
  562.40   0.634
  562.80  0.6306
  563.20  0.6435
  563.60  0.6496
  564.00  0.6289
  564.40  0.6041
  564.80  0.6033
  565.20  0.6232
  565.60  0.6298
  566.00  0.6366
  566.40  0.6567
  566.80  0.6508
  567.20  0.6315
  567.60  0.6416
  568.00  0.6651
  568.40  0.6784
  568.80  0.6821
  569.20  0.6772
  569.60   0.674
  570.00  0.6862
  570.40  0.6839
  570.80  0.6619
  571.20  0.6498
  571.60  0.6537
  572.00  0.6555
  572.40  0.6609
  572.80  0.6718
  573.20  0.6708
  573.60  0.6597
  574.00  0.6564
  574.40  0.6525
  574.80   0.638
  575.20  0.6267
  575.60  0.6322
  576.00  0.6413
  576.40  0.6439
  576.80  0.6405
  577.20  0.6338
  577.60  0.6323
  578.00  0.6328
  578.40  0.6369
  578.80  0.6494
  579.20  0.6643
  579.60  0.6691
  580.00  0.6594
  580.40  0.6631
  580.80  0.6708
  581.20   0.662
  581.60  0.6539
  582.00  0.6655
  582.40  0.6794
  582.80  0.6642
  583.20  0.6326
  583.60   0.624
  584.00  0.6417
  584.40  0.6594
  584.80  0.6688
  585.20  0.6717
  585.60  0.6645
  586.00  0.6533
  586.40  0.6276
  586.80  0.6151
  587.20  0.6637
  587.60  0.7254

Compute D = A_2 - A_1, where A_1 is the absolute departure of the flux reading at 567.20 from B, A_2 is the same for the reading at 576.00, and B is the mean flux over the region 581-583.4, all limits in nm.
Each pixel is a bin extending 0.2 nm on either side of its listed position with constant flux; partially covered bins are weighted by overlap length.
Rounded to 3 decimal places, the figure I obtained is -0.010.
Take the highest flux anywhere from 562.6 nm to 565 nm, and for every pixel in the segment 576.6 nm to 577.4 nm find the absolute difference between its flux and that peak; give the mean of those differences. 0.012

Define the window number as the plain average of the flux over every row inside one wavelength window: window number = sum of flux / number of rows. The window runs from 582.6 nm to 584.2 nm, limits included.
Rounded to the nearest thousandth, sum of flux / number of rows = 0.641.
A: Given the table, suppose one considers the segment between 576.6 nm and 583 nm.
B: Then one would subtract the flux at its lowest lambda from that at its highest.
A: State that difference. 0.02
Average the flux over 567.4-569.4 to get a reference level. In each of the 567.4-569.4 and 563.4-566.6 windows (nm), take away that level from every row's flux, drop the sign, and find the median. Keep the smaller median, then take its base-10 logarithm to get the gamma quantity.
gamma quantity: -2.02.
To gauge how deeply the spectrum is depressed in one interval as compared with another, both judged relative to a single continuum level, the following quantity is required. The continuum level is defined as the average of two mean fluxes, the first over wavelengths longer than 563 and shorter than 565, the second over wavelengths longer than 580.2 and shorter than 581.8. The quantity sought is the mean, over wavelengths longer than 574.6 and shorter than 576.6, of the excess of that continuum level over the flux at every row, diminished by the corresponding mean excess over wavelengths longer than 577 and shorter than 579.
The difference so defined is 0.001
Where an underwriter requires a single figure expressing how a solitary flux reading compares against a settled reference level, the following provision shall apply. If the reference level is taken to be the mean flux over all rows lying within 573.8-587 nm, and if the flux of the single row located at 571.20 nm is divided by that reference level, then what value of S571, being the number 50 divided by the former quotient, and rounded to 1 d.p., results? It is 50.0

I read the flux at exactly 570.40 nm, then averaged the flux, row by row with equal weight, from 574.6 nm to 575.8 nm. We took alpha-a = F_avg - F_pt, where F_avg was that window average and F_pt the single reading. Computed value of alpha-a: -0.052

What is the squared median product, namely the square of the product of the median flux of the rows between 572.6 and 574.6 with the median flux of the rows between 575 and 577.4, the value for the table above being 0.177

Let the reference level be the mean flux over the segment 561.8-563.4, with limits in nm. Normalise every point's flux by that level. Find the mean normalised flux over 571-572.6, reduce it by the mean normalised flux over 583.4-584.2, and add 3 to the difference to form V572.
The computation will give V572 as 3.03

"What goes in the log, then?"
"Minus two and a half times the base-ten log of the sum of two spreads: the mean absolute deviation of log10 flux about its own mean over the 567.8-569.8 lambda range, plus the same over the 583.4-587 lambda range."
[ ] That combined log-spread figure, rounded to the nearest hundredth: 4.55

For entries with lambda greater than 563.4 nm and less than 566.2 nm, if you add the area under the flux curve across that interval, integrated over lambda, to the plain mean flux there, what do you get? 2.4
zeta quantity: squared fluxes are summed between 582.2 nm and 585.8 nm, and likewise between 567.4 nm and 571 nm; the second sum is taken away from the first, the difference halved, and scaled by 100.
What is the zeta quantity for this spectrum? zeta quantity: -10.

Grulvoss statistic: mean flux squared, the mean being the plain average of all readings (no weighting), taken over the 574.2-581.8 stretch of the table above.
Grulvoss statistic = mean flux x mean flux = 0.419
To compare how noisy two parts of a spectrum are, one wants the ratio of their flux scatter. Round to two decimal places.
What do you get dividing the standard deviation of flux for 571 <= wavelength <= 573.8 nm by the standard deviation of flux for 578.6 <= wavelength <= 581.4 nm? 1.19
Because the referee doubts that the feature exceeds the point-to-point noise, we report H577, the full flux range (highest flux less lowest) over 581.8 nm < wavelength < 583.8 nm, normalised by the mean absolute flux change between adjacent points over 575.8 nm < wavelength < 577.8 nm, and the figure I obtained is 16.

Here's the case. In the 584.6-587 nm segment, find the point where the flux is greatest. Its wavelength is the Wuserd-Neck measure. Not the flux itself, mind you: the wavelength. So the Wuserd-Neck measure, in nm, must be 585.20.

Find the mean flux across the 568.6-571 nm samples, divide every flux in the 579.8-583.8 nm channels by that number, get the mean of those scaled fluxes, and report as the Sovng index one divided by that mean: 1.03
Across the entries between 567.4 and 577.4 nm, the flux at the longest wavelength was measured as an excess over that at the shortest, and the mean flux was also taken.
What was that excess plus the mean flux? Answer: 0.650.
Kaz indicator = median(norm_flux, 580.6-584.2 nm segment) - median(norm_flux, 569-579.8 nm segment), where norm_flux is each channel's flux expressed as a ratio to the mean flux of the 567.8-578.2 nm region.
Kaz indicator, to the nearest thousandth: 0.013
